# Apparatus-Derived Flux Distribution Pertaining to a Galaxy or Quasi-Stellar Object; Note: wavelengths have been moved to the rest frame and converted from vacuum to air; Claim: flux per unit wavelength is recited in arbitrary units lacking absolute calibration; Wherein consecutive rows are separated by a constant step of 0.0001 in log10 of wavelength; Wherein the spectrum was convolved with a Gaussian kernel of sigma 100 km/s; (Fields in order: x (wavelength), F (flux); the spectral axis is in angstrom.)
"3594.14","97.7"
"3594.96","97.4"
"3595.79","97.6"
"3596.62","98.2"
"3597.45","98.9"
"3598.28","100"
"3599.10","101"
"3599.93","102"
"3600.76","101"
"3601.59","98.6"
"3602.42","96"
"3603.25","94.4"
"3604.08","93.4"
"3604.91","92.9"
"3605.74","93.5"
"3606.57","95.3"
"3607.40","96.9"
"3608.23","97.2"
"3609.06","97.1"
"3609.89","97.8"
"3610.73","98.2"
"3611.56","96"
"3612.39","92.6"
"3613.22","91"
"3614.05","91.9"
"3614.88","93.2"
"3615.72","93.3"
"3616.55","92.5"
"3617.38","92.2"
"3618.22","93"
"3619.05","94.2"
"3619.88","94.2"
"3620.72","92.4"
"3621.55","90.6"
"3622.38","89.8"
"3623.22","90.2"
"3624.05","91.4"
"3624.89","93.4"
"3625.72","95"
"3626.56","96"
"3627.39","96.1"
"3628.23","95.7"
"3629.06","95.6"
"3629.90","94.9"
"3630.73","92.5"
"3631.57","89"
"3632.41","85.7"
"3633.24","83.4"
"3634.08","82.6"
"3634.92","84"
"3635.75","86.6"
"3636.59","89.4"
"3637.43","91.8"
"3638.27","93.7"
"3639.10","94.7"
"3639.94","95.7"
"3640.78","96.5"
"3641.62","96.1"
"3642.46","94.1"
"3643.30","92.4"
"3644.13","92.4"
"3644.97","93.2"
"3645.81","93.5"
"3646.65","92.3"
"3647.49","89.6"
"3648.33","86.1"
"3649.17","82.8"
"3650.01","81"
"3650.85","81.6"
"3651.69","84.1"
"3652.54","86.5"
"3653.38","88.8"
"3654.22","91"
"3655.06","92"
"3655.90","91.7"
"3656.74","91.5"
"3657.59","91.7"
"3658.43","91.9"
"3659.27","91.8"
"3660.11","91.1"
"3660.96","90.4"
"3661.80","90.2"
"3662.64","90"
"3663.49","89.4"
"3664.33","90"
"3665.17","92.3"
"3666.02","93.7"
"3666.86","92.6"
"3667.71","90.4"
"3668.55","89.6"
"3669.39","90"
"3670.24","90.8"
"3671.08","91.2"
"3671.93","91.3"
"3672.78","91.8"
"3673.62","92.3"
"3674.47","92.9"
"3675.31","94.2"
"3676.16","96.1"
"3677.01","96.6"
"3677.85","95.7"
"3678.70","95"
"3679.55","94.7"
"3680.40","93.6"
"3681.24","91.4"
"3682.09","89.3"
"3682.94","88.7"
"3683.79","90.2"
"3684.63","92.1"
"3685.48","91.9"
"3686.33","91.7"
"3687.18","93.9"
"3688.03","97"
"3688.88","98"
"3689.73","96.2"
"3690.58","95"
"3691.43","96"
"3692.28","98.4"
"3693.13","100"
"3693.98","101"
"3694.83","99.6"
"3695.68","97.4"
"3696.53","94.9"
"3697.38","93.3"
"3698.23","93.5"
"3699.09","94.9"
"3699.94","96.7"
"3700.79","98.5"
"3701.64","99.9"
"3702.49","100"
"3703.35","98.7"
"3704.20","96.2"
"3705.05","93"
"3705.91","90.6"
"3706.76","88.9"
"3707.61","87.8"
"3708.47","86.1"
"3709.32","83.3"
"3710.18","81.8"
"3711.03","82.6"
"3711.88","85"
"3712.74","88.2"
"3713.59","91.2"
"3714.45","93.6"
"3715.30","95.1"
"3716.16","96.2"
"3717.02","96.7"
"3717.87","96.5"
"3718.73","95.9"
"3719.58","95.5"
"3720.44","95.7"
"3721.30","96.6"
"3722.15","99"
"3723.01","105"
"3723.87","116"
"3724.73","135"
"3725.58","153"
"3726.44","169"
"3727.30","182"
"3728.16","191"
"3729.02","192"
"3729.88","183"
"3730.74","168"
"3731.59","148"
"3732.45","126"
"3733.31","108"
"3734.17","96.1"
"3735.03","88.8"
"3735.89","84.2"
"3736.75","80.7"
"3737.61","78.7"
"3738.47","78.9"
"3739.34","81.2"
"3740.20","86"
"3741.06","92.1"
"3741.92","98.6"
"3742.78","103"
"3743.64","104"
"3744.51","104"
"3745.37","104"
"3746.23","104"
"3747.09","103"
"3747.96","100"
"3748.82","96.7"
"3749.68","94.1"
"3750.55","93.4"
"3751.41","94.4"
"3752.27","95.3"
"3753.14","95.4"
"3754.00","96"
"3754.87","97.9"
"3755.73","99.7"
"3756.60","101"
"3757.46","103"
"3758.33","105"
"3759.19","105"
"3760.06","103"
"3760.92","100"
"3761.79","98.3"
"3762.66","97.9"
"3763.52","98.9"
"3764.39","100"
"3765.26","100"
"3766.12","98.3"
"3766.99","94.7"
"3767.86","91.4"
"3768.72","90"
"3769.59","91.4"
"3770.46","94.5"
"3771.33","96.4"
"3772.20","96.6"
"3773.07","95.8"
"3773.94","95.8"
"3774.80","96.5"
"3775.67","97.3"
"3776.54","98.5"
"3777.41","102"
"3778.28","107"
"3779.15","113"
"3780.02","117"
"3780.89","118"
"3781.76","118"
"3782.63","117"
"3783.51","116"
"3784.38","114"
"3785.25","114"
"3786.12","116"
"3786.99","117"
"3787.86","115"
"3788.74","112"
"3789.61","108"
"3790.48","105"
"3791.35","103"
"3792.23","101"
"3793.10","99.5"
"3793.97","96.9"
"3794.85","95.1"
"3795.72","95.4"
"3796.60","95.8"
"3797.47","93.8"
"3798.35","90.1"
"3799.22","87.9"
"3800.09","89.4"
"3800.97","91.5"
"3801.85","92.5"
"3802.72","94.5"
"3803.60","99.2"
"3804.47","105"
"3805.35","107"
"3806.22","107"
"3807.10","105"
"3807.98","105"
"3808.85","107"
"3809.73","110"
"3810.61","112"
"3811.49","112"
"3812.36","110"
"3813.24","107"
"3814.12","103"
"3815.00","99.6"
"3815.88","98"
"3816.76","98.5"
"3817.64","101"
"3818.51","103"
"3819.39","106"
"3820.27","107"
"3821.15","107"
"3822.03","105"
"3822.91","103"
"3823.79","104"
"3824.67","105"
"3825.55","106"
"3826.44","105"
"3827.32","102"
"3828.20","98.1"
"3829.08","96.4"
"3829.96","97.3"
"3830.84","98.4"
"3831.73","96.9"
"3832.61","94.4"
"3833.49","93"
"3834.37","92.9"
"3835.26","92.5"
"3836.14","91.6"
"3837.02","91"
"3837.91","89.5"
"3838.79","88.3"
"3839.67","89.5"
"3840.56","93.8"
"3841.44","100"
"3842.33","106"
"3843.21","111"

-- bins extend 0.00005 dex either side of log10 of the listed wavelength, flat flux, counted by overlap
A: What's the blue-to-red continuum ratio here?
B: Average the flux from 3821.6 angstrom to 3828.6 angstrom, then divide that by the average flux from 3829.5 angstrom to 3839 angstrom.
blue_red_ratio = 1.11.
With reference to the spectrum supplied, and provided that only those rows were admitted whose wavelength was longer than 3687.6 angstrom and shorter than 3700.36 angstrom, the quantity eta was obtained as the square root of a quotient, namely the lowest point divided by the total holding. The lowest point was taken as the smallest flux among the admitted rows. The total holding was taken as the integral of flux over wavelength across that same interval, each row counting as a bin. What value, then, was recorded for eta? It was 0.2749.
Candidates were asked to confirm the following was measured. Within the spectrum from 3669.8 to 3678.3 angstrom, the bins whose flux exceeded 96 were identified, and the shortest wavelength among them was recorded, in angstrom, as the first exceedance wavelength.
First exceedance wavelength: 3676.16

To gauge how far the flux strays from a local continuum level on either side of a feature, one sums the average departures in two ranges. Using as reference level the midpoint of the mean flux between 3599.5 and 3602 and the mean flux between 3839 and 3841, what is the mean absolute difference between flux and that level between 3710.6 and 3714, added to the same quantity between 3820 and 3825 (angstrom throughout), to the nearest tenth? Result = 18.4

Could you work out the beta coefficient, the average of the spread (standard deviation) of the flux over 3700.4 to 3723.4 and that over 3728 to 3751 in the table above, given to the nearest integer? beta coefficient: 20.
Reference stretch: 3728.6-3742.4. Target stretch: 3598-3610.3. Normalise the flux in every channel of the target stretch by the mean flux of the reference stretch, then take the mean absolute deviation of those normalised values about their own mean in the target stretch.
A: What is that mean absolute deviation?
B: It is 0.021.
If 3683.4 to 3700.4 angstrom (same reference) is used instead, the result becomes 0.022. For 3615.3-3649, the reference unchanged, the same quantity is 0.025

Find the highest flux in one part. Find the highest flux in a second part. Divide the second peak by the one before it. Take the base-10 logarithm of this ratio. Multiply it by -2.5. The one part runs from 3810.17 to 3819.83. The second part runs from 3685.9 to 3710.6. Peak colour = 0.11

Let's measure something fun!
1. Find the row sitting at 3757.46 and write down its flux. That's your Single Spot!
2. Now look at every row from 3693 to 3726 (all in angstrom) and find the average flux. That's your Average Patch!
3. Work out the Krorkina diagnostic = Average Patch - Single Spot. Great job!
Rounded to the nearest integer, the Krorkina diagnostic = -6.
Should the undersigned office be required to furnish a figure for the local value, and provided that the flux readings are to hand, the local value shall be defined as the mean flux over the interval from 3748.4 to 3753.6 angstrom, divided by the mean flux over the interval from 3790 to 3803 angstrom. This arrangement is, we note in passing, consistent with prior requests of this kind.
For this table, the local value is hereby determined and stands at 0.99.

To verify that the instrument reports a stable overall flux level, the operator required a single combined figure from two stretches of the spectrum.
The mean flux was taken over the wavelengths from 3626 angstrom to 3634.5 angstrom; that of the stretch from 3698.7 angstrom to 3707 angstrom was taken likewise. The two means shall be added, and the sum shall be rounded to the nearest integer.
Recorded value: 187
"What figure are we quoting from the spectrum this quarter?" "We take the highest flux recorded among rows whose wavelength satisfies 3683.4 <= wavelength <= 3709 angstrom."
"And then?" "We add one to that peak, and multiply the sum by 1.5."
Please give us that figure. 153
